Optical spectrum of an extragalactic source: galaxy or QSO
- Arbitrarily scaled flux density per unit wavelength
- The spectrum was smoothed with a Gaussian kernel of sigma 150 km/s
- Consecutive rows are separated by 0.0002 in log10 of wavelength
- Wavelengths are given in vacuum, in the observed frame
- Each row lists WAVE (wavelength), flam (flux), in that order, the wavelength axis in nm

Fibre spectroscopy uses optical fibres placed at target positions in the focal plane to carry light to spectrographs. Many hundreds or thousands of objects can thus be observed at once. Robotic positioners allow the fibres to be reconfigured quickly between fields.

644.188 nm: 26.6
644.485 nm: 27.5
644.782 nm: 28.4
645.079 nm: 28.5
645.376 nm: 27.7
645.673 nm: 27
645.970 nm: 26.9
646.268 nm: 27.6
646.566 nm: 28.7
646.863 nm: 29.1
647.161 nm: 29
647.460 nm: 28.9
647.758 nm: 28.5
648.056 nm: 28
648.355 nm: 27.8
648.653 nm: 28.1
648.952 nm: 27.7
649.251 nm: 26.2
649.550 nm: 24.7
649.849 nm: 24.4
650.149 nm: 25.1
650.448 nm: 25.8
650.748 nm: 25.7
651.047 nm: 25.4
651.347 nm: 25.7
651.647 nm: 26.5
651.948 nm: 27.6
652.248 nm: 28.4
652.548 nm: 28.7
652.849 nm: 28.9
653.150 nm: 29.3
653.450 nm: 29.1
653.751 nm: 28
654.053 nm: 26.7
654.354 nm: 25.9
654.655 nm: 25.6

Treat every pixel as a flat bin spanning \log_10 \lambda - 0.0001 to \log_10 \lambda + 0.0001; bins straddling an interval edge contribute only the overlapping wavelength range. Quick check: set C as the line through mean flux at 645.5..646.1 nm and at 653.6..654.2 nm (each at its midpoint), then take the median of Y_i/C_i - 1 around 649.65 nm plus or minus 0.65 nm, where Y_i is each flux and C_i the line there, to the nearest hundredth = -0.08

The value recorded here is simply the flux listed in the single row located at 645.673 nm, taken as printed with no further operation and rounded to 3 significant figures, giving 27.0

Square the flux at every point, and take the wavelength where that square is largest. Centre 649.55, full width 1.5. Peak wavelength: 648.952 nm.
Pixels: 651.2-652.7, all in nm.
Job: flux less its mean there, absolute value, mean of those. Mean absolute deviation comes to 1.0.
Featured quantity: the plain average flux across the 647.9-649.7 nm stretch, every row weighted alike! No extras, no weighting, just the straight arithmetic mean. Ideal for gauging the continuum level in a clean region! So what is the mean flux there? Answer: 27.1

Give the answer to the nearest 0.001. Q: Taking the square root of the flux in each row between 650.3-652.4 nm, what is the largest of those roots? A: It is 5.329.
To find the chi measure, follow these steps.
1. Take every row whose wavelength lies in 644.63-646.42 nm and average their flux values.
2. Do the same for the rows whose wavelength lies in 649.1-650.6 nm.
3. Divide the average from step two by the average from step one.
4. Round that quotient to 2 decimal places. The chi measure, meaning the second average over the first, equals 0.91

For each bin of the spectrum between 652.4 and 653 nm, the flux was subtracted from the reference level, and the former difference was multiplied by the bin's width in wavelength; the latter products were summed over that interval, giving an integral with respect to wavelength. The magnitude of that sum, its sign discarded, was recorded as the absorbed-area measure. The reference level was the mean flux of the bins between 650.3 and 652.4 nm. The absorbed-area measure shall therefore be 1.4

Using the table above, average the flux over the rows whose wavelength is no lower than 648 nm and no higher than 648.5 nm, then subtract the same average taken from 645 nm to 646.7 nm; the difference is 0.2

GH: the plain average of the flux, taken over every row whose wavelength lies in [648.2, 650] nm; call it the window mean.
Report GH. 26.5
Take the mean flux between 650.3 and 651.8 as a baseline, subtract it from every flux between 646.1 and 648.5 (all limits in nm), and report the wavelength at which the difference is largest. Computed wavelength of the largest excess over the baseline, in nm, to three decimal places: 646.863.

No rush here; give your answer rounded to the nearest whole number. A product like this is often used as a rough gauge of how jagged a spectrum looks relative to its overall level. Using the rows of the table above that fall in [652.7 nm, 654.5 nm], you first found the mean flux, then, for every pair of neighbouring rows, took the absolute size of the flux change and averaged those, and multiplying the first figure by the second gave 21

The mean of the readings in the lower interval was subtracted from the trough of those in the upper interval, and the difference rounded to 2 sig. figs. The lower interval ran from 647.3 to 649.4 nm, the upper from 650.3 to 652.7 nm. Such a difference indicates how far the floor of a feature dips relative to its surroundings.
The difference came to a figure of -2.5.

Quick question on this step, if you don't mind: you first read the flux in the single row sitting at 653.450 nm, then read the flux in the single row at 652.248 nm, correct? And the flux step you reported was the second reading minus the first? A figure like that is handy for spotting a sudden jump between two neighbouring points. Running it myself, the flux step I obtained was -0.7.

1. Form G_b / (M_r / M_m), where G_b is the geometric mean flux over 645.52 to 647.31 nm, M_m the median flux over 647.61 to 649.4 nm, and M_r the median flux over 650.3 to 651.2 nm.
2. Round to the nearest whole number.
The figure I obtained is 30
